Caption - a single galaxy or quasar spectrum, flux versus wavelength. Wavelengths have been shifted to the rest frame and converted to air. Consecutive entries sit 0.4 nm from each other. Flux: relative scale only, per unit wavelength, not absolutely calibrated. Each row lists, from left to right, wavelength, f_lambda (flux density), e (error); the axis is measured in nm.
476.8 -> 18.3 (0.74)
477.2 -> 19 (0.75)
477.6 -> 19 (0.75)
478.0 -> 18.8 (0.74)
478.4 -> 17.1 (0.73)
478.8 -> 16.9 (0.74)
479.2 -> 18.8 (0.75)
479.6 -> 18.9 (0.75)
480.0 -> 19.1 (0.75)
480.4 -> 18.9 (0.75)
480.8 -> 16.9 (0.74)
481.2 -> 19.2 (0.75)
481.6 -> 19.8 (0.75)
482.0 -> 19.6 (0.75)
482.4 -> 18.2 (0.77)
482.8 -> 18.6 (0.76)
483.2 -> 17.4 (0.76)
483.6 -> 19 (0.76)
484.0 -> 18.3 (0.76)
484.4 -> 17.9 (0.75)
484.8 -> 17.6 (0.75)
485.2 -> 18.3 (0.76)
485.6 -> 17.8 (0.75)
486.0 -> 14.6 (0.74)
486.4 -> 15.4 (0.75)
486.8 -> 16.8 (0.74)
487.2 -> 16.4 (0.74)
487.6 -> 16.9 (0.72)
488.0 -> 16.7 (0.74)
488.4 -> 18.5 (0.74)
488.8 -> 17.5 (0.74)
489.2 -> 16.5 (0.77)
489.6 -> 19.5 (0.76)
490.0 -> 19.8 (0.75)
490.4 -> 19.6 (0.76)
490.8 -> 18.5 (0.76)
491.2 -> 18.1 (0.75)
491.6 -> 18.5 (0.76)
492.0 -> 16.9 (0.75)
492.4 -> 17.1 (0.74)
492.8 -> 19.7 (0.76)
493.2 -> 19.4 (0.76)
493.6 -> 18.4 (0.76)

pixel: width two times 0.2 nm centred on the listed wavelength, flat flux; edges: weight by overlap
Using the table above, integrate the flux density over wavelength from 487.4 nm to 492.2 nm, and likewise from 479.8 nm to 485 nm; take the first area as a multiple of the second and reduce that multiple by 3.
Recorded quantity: -2.10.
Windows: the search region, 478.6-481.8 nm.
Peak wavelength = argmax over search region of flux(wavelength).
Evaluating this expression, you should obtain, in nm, 481.6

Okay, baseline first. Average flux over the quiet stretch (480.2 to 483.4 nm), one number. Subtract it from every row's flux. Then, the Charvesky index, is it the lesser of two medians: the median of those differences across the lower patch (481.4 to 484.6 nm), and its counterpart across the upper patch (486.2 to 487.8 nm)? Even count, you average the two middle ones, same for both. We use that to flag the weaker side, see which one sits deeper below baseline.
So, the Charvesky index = -2.0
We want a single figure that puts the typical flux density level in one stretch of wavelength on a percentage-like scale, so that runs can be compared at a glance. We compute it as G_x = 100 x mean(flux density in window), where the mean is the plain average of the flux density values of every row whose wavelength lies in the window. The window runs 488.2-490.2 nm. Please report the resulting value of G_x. 1836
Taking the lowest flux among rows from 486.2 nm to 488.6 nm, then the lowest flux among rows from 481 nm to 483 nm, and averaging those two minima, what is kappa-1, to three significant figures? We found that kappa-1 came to 16.8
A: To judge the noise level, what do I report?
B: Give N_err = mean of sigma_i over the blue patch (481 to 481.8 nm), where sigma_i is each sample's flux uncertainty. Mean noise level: 0.750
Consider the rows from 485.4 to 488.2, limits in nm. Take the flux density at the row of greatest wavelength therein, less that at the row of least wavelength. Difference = -1.1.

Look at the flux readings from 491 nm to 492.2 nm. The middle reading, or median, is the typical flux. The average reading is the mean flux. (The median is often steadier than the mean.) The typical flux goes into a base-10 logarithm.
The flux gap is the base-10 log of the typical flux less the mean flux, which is -16.6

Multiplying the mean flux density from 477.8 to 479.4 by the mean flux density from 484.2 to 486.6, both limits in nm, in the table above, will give 303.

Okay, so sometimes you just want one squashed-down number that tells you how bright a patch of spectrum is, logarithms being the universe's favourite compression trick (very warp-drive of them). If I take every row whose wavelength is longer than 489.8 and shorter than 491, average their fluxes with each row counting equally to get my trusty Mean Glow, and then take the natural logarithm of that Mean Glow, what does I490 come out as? 2.96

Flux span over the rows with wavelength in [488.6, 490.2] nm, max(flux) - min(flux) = 3.3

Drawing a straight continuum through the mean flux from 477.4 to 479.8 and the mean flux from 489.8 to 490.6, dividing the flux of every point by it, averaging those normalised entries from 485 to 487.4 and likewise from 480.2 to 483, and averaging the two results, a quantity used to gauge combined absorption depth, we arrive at 0.93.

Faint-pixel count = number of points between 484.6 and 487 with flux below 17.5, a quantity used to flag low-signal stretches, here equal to 3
